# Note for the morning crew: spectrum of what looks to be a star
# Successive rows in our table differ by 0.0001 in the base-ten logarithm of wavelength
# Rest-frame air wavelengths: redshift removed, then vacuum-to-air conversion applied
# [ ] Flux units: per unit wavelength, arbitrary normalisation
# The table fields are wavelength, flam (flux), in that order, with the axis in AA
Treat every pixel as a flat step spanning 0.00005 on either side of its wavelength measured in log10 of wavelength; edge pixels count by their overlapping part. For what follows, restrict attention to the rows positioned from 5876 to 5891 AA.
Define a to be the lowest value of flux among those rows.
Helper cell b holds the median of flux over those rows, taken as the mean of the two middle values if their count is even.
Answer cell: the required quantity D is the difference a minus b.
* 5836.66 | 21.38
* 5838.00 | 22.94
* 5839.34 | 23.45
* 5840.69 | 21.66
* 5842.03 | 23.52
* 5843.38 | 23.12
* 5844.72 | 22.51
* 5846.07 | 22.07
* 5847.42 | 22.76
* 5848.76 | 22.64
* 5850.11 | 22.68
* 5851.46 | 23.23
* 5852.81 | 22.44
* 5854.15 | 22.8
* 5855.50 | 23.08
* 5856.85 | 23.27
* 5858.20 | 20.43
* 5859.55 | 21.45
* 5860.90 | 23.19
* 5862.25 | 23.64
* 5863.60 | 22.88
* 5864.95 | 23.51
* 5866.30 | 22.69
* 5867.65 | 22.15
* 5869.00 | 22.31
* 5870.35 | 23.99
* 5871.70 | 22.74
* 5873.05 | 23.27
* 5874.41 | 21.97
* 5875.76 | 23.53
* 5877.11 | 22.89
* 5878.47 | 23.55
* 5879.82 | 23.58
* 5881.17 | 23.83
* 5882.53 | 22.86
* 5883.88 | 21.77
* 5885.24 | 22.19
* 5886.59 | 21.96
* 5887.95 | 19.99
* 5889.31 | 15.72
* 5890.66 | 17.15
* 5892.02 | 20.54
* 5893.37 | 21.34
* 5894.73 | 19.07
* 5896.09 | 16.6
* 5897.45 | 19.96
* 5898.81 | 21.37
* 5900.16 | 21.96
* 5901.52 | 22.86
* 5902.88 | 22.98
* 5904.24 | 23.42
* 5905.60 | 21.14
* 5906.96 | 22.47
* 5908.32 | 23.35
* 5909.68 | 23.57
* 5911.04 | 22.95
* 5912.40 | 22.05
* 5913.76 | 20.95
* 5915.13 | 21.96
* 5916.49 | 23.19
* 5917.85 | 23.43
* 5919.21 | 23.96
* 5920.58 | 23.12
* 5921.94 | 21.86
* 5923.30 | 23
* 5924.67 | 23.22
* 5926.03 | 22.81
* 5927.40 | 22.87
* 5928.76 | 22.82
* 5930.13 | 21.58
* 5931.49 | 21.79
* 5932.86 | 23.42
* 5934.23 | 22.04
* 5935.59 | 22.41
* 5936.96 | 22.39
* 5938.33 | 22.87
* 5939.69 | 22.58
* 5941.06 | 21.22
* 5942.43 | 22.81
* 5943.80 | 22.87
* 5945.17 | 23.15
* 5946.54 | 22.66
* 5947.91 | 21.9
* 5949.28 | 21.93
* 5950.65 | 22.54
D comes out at -6.5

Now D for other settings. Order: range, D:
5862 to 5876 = -0.9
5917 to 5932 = -1.3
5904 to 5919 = -2.0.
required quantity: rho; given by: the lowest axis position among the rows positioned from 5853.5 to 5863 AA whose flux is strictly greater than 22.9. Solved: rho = 5855.50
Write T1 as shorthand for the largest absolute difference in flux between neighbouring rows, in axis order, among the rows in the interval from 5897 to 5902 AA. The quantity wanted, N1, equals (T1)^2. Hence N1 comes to 2.0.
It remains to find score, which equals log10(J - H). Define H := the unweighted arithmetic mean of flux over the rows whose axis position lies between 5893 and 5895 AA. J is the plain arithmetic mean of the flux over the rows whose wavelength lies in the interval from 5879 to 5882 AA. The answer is 0.5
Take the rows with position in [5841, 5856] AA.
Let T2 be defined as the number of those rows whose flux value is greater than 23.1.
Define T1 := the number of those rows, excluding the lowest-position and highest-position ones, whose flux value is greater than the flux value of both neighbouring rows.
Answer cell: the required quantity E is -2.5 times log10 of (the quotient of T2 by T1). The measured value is -0.44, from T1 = 2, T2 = 3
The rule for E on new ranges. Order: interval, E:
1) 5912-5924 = -1.51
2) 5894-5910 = -1.19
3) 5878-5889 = -0.44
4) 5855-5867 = -0.31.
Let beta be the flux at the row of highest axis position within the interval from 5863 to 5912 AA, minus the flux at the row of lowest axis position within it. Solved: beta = 0.1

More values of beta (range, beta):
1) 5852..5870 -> -0.1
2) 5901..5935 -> -0.8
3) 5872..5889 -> -3.3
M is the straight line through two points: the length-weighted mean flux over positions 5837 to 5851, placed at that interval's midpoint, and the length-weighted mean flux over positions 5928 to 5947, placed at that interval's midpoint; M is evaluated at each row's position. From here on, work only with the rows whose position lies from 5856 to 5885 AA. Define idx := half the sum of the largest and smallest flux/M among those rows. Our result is 0.98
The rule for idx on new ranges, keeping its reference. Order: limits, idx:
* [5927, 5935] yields 1.00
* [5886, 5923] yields 0.88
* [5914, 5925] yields 1.02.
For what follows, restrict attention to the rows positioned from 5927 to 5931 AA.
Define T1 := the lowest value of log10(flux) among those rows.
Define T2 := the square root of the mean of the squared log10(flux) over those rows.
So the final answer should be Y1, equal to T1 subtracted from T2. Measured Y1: 0.017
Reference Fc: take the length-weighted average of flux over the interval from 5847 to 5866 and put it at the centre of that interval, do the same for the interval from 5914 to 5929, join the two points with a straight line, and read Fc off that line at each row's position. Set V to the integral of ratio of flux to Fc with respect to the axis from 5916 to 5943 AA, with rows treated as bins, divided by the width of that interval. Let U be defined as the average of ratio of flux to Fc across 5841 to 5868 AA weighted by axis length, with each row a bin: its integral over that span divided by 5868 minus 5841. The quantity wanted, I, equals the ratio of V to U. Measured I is 0.99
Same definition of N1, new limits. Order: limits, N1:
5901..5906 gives 5.2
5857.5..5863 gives 3.0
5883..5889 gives 3.9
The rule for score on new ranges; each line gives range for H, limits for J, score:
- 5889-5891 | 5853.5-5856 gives 0.8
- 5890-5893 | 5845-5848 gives 0.6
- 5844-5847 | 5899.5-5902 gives -0.9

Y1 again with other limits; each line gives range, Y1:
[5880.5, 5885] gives 0.020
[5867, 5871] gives 0.013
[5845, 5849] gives 0.008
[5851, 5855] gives 0.007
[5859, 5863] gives 0.025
